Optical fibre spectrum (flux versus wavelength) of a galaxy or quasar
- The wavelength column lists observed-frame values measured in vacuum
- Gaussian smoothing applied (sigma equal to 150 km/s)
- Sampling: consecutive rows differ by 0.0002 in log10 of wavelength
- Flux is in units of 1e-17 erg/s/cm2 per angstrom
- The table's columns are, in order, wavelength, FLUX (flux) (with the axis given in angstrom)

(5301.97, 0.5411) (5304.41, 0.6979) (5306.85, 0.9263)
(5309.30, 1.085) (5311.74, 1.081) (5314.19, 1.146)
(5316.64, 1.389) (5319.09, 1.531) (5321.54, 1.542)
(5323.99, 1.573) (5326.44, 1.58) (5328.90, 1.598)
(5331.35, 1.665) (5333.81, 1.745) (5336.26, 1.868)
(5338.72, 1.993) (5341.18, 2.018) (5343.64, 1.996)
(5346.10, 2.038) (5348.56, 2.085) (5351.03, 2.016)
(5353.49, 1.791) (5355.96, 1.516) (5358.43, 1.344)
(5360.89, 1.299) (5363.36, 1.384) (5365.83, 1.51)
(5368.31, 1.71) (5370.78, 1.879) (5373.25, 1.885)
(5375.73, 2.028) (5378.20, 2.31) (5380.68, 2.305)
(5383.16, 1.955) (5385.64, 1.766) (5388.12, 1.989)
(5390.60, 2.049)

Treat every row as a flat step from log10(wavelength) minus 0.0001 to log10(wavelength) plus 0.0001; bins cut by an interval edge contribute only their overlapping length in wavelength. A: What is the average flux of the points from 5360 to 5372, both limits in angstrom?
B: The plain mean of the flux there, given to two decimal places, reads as 1.56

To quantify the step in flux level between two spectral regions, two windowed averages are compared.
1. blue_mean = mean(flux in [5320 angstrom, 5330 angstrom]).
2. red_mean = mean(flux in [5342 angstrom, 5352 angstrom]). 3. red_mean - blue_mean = 0.46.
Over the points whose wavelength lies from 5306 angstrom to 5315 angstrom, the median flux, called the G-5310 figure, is 1.1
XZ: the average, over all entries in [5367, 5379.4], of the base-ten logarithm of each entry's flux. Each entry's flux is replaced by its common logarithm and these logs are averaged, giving 0.29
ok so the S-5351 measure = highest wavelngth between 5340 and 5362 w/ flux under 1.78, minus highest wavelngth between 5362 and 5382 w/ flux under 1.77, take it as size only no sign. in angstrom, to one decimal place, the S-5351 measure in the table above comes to 7.4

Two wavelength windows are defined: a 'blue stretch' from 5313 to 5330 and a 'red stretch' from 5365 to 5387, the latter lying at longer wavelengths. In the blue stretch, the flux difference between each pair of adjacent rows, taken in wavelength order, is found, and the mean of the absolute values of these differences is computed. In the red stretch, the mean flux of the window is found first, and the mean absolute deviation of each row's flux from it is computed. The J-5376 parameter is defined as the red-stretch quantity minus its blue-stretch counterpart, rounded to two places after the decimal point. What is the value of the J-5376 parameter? 0.12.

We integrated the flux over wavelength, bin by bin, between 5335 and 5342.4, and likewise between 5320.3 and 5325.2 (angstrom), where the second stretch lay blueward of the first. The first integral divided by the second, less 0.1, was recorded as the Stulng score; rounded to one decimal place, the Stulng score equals 1.8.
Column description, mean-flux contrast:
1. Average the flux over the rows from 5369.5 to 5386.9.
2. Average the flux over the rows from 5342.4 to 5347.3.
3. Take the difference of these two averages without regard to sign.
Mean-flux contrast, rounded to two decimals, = 0.00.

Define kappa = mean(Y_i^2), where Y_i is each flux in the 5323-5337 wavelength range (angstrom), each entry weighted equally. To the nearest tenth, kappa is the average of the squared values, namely 2.8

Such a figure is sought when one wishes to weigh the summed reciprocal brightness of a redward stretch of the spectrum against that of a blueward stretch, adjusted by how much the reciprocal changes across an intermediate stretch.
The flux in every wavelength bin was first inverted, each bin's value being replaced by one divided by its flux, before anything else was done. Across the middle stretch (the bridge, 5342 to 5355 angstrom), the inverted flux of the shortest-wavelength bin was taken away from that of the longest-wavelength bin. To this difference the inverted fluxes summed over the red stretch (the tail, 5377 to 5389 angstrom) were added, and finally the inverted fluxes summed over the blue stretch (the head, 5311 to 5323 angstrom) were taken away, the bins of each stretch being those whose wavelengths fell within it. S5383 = -1.3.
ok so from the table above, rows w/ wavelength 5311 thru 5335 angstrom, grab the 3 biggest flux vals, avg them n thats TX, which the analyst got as 1.67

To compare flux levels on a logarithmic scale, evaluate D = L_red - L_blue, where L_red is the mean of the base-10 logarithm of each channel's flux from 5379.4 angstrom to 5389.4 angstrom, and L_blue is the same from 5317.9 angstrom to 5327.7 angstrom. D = 0.11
